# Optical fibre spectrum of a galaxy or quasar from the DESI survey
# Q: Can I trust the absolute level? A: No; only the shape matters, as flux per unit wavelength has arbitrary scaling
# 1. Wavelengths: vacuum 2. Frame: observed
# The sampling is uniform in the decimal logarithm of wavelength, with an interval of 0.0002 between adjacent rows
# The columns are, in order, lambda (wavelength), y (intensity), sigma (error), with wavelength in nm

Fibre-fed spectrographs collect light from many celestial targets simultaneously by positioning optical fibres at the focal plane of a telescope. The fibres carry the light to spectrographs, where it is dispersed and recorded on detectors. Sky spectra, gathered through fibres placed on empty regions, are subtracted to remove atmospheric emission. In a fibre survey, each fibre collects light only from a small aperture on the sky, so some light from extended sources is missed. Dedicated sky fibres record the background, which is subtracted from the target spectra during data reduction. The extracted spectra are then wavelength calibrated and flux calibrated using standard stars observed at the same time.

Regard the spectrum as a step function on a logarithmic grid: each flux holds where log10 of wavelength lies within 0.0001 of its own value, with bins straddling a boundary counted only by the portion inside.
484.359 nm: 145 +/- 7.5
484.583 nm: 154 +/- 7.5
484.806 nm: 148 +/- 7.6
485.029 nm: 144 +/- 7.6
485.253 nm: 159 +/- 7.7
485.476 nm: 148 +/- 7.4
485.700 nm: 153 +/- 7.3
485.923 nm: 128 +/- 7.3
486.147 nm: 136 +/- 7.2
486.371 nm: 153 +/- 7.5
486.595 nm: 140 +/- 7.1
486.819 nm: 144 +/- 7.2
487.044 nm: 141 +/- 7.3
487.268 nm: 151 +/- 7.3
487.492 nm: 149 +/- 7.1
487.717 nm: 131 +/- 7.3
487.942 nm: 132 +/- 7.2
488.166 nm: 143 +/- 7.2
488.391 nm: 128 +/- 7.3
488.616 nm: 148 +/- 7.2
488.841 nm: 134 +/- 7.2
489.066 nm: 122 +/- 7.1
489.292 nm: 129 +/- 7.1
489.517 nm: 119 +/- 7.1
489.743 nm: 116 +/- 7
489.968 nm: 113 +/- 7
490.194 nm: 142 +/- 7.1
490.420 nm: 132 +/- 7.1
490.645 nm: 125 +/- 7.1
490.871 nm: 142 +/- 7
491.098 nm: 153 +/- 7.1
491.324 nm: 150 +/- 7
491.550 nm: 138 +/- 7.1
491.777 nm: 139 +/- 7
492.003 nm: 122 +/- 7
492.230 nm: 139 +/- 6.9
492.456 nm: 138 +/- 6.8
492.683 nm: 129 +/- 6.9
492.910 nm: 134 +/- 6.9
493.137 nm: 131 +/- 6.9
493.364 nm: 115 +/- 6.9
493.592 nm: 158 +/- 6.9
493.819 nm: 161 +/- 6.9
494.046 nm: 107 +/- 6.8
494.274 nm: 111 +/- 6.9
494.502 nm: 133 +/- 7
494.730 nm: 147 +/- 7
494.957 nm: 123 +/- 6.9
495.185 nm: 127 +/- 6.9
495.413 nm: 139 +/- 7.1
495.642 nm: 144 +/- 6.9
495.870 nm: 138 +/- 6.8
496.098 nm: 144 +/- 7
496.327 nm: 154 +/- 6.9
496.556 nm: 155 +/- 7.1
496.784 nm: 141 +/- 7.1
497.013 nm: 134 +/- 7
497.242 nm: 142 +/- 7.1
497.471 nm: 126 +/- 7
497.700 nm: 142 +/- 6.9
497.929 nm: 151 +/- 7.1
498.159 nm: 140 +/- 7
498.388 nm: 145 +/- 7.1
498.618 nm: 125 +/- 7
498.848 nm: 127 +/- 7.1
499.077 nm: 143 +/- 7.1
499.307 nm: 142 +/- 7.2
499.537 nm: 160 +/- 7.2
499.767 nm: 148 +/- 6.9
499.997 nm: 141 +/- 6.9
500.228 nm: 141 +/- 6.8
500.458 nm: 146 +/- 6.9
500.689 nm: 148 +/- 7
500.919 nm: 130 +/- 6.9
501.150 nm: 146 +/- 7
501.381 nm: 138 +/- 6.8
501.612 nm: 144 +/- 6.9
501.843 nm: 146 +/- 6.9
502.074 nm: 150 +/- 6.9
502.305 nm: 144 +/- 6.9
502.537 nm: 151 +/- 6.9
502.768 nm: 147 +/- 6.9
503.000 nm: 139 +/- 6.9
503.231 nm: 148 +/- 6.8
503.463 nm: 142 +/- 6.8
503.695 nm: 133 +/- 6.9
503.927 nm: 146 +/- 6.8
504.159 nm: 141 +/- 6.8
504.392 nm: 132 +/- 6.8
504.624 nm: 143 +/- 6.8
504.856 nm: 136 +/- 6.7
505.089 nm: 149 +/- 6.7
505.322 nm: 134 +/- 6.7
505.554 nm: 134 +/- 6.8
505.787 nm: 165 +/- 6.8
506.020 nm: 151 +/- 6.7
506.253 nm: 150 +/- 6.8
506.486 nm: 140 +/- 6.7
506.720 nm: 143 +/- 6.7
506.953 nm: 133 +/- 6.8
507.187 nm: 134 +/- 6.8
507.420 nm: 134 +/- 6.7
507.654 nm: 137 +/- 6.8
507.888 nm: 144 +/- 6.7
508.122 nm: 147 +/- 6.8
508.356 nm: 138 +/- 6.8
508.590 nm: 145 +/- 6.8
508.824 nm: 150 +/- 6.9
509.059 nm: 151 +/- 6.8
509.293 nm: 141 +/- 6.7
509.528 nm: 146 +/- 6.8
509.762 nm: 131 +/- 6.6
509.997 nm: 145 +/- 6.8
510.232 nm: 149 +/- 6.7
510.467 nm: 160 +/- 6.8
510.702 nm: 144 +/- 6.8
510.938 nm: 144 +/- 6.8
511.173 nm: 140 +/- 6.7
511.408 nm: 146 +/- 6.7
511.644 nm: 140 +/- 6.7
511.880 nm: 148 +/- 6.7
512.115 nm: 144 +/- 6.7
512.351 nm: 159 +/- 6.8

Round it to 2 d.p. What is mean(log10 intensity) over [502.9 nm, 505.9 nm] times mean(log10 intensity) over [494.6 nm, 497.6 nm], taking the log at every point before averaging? 4.61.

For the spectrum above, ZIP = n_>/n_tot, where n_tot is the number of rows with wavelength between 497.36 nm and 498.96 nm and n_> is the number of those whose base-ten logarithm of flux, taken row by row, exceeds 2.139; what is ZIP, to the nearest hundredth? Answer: 0.57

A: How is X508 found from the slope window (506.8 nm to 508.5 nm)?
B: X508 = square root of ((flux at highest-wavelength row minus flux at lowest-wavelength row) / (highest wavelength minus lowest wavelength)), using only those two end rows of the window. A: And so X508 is 1.9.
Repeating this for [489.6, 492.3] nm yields 3.0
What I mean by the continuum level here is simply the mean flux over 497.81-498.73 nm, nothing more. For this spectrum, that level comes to 140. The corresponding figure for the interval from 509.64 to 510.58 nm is 146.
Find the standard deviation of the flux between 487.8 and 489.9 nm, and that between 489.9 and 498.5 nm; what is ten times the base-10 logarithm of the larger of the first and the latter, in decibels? 11.1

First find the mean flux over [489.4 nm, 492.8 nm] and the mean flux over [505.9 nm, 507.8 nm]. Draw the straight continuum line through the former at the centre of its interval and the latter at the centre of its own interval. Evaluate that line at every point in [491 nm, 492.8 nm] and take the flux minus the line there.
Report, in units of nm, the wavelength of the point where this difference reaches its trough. 492.003 nm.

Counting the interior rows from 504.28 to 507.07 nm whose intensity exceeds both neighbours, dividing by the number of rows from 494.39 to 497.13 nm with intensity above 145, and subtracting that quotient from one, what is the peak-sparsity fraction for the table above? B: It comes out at -0.33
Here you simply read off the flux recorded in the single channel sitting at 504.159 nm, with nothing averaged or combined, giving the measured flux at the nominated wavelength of 141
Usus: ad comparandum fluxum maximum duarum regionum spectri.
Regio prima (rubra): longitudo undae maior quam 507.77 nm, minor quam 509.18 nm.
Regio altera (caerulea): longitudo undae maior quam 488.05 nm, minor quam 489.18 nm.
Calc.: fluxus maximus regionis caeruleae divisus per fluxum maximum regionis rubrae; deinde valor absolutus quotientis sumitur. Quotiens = 0.98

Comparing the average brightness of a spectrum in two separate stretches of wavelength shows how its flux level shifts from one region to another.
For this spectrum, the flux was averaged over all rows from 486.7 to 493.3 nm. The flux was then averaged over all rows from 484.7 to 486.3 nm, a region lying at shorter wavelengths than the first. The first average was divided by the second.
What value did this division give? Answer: 0.93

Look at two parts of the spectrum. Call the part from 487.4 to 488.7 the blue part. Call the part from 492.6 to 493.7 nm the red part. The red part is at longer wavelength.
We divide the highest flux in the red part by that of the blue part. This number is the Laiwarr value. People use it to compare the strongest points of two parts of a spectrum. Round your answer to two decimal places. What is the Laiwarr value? 1.06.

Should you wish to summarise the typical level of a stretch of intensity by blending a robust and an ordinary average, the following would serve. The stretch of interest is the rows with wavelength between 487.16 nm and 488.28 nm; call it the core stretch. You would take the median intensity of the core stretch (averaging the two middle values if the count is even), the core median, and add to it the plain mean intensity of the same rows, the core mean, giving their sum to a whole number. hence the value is 284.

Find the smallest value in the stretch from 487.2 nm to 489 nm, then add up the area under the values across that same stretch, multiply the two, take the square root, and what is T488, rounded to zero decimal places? 179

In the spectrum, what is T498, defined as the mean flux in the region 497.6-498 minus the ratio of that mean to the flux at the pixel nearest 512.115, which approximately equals 145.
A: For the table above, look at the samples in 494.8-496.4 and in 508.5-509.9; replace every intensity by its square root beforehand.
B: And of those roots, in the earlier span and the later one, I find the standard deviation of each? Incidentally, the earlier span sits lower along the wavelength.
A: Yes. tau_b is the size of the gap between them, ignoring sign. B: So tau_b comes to 0.14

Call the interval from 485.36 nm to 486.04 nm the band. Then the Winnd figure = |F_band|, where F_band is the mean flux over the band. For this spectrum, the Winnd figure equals 143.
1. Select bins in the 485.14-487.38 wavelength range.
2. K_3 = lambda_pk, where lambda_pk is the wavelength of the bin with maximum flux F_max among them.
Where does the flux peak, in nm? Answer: 485.253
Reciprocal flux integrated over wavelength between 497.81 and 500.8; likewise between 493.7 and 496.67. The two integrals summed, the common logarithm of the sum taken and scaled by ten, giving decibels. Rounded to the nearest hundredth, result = -13.67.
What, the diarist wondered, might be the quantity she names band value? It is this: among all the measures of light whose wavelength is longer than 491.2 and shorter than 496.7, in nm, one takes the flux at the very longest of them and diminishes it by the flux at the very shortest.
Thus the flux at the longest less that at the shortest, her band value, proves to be 5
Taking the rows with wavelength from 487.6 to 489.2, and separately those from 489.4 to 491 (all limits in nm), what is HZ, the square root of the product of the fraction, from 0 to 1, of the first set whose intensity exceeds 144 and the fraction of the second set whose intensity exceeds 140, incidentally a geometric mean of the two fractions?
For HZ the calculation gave 0.20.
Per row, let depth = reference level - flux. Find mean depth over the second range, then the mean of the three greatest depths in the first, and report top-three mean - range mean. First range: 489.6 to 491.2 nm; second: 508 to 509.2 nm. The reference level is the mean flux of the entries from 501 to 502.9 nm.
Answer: 28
